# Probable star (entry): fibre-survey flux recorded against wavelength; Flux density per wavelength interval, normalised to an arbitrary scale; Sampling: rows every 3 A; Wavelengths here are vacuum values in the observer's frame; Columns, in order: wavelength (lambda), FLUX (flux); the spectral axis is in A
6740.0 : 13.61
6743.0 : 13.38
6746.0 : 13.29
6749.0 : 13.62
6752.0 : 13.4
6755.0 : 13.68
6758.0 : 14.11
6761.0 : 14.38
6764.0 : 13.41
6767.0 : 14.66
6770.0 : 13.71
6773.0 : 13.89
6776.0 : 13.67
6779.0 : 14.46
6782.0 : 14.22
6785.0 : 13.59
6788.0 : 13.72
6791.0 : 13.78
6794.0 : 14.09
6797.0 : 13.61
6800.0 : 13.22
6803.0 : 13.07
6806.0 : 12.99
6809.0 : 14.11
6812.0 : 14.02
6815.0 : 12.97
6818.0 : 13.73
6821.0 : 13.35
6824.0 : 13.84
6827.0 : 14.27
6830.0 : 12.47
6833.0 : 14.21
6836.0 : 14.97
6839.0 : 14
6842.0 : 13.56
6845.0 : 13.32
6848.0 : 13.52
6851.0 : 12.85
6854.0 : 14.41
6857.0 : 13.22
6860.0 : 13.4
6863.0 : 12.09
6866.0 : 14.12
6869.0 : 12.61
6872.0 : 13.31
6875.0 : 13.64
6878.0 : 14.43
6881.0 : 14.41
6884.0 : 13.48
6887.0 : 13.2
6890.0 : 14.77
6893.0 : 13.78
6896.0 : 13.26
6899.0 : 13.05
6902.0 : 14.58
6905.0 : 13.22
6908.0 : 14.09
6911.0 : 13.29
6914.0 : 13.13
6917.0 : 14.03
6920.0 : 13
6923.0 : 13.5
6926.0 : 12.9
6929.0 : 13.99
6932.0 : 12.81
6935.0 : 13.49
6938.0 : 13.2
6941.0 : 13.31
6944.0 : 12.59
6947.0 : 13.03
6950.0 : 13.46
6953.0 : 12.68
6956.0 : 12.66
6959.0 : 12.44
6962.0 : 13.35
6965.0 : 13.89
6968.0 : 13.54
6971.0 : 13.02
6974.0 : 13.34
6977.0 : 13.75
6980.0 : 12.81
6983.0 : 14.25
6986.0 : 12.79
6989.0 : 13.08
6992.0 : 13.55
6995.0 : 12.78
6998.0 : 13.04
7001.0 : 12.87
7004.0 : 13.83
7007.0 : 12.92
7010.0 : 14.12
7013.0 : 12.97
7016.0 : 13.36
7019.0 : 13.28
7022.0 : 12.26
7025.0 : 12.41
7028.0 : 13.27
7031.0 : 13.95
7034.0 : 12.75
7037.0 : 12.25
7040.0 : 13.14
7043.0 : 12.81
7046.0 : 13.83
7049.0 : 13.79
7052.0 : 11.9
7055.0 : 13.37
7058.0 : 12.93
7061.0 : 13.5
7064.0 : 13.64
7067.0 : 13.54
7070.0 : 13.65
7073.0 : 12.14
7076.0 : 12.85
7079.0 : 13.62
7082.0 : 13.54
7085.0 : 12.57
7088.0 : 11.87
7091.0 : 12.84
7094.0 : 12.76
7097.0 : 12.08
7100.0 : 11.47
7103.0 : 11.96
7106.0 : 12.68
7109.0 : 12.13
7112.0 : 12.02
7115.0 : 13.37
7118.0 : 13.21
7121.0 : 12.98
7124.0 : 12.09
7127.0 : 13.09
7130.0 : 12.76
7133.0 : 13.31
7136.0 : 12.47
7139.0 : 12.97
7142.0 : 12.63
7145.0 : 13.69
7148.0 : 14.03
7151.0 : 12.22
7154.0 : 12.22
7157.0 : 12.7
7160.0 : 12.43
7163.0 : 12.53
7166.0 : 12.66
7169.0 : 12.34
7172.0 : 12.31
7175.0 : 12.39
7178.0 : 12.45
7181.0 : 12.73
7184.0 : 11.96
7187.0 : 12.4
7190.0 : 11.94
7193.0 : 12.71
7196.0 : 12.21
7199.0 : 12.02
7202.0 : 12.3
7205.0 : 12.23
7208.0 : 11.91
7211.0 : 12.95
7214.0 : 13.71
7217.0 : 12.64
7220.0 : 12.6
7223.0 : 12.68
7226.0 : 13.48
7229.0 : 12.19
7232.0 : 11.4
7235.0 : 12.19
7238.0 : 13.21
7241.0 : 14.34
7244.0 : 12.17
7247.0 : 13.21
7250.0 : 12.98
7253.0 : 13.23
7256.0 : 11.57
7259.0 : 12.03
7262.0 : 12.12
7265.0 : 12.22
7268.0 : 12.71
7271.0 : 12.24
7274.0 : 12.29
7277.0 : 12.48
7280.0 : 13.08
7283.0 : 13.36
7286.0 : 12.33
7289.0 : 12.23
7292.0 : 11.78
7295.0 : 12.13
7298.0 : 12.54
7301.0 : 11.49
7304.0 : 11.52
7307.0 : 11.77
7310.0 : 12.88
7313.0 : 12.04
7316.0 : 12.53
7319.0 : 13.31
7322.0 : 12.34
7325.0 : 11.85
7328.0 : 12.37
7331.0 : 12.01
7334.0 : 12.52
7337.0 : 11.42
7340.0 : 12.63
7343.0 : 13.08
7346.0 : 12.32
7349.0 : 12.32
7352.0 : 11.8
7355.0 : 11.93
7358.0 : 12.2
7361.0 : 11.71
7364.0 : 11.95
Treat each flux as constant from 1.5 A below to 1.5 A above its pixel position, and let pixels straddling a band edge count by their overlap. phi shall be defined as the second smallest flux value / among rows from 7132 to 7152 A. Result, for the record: 12.47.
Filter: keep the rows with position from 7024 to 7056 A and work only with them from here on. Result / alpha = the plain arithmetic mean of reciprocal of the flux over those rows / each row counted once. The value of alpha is 0.0769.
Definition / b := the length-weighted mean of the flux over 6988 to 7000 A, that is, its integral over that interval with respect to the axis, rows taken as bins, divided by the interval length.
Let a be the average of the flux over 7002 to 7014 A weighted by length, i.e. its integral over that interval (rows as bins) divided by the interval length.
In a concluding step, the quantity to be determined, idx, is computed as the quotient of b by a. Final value 0.97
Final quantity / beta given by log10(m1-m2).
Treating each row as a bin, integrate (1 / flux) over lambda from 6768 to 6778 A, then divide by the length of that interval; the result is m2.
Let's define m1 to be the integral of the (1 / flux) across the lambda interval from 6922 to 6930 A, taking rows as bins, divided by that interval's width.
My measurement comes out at -2.6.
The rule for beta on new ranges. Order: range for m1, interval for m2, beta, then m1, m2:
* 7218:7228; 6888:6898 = -2.3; 0.078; 0.0723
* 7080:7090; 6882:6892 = -2.2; 0.079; 0.0724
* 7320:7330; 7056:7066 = -2.2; 0.082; 0.0749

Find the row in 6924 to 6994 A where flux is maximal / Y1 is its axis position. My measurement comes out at 6983.0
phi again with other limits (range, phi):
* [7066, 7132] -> 11.87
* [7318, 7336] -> 12.01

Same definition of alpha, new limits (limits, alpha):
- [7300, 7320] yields 0.0821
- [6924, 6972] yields 0.0761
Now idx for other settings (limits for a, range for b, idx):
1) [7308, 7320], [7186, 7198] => 0.97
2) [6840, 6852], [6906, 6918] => 1.02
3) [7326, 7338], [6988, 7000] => 1.08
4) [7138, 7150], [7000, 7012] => 1.01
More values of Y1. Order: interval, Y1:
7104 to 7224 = 7148.0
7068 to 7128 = 7070.0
